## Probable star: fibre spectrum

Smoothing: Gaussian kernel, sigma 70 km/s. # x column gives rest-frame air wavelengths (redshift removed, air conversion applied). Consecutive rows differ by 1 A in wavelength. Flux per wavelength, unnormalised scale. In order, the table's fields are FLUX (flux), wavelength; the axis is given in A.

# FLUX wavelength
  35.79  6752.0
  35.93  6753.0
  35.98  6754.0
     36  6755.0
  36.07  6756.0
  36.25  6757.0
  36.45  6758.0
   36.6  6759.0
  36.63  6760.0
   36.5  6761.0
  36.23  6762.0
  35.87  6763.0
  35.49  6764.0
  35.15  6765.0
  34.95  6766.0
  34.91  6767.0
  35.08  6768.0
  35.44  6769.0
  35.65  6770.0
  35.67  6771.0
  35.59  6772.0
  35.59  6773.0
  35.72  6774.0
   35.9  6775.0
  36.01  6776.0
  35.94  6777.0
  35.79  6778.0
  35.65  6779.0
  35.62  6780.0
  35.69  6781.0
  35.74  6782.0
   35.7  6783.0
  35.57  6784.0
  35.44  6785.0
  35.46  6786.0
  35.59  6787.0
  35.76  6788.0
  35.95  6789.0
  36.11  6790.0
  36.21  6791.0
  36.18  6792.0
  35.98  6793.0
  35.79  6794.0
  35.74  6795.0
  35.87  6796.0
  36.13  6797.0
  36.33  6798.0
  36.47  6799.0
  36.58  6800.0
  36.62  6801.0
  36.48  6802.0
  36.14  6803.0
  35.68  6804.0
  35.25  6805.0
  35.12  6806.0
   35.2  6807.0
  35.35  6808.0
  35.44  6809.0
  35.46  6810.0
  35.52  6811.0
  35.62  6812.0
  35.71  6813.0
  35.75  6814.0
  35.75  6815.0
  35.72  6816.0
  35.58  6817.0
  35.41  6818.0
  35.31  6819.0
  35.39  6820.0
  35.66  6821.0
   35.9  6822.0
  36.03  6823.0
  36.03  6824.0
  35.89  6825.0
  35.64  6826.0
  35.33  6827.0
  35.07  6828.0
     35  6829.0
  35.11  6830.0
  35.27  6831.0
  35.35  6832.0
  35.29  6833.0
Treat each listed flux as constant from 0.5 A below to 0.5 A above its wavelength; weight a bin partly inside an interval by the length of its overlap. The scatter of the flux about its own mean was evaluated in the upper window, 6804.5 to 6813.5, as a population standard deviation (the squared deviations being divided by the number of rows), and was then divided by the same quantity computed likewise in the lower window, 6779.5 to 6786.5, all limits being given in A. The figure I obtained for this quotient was 1.68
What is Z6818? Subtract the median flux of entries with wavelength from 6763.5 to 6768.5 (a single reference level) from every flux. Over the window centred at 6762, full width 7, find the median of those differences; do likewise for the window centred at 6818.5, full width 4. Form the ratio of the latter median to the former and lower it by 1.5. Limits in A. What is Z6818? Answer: -1.2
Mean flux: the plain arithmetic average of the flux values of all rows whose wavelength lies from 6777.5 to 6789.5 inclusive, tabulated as 35.7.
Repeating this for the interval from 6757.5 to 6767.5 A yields 35.9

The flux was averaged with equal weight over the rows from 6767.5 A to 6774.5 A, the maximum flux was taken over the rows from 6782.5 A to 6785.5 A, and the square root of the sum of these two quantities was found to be 8.44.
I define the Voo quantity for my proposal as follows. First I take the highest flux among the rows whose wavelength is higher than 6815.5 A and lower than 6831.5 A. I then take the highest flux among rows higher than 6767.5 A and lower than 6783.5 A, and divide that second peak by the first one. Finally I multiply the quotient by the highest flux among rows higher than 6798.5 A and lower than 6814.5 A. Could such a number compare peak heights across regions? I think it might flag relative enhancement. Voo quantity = 36.6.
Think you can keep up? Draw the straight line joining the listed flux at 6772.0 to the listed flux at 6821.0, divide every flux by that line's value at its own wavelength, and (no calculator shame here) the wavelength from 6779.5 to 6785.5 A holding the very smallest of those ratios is 6785.0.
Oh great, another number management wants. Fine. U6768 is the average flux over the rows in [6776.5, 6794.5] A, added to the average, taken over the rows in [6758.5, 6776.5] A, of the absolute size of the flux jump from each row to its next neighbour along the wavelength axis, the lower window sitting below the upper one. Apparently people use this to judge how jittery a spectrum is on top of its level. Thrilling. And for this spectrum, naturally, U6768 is 36.0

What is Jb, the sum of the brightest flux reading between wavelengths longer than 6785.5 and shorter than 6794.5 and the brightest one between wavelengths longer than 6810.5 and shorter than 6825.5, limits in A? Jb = 72.2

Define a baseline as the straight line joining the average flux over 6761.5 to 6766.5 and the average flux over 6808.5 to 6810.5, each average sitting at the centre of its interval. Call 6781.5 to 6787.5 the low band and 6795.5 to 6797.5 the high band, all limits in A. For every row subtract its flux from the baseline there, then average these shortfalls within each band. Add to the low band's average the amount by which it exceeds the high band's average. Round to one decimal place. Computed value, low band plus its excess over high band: 0.4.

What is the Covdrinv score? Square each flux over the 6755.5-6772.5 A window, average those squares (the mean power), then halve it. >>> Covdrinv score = 641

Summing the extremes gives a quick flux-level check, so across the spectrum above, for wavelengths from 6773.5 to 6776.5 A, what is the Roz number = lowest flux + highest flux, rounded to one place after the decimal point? 71.7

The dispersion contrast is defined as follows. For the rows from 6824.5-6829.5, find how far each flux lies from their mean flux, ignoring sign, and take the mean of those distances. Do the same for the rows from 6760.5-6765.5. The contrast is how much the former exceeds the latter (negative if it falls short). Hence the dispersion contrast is -0.12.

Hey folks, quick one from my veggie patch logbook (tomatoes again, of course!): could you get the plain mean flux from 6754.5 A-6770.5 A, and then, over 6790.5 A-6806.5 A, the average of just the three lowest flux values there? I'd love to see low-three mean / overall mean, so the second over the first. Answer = 0.9866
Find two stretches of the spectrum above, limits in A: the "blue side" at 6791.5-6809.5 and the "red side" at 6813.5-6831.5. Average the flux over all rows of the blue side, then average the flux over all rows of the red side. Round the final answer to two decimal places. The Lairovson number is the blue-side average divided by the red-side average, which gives 1.01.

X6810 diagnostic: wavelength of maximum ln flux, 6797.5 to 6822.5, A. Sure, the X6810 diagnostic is 6801.0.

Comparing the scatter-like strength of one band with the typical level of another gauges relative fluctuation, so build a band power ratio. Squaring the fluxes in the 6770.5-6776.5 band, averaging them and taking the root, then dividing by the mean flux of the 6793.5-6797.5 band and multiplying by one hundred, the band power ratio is 99.6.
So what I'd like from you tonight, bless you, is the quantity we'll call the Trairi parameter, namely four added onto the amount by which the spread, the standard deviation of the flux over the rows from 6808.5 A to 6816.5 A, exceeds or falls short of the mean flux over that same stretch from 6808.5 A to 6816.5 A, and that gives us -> -31.5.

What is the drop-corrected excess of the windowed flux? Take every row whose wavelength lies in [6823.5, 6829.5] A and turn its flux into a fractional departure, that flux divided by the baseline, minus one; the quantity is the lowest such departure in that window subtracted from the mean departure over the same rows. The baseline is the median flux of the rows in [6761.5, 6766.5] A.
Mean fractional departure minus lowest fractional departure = 0.014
